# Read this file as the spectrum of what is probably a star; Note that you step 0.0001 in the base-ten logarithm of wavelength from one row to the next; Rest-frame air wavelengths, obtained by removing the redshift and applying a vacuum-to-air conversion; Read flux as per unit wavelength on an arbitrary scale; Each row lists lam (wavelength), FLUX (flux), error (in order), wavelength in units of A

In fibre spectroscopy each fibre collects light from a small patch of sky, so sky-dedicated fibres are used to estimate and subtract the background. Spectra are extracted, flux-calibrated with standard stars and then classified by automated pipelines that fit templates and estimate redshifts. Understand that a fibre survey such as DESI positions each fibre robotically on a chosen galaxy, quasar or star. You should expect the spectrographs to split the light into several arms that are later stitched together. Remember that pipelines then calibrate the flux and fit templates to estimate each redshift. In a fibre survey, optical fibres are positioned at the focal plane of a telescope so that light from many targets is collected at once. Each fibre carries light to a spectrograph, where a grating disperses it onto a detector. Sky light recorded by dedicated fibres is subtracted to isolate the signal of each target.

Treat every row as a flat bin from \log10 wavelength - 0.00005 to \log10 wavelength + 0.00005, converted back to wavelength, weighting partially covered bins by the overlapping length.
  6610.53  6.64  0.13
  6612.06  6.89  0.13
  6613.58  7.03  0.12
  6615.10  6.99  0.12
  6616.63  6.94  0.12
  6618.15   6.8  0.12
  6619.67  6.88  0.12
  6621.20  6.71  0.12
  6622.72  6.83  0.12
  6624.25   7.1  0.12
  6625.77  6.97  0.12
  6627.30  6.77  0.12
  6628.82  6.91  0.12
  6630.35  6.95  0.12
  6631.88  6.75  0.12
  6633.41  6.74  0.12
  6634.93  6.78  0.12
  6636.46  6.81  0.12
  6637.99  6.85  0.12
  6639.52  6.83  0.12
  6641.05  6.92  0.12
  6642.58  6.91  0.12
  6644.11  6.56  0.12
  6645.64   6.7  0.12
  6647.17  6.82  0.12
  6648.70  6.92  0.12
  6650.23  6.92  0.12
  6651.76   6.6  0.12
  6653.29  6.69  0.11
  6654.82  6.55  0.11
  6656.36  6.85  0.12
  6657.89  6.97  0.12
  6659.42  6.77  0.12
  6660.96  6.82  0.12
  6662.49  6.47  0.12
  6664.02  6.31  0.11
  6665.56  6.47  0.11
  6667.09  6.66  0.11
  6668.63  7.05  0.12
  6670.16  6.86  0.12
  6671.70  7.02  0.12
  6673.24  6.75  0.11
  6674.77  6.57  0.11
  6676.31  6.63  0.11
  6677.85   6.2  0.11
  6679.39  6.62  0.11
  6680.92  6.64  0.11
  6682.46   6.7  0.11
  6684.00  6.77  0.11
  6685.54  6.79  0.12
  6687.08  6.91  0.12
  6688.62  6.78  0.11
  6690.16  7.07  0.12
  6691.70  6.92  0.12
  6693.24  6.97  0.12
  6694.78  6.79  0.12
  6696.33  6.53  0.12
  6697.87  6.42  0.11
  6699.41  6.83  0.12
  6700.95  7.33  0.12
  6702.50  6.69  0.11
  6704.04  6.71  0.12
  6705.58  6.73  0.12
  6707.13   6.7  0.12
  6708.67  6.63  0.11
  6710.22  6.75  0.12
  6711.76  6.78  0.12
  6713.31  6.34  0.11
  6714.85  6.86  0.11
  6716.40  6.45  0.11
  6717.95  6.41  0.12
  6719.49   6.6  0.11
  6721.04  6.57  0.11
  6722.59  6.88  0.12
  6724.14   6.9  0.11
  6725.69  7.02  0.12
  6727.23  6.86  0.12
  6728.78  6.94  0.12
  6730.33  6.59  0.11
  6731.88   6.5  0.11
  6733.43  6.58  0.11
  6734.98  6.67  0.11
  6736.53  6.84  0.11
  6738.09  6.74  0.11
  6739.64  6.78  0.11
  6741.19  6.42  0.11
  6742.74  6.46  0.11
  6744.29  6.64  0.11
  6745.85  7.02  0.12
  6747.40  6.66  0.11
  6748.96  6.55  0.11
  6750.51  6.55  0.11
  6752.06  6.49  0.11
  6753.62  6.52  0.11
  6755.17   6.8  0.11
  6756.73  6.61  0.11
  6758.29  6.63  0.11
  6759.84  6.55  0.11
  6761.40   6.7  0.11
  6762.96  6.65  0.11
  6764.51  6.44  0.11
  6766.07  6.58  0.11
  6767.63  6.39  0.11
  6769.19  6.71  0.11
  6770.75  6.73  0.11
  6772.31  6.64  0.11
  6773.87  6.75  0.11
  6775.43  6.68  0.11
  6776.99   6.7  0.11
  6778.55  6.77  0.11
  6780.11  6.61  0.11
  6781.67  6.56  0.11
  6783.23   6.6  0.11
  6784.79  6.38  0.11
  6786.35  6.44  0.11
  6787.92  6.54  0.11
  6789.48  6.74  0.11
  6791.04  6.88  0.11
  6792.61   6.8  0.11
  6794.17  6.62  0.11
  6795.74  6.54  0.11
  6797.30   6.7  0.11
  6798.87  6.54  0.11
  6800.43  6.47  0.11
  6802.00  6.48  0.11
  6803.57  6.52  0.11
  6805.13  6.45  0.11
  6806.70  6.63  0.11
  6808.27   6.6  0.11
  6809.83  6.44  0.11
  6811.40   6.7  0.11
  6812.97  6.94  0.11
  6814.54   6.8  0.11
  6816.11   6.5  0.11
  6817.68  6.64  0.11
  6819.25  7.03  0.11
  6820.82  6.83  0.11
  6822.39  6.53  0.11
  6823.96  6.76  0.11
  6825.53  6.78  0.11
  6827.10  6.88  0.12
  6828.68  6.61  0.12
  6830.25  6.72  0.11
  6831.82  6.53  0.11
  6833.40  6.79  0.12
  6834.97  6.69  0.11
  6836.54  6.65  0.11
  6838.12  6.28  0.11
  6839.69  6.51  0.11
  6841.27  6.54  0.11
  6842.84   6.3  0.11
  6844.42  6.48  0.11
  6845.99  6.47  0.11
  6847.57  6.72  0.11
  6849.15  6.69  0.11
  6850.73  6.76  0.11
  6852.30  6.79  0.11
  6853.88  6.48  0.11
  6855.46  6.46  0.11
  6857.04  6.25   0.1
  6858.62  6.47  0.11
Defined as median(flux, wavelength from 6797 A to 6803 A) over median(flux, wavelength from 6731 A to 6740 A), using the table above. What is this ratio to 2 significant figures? 0.97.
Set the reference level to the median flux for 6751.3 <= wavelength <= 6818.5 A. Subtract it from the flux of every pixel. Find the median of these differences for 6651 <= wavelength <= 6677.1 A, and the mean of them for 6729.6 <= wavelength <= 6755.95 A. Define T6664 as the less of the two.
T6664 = 0.026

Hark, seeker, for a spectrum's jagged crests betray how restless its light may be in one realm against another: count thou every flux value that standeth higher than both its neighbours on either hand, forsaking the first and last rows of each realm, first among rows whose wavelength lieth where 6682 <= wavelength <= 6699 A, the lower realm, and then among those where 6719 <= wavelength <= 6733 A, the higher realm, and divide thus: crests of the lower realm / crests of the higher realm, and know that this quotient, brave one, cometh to 1.5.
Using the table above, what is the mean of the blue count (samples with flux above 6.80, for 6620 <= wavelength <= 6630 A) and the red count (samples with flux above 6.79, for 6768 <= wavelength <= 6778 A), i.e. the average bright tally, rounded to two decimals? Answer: 2.00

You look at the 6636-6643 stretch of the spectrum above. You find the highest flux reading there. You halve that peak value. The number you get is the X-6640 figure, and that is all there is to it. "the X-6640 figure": 3.46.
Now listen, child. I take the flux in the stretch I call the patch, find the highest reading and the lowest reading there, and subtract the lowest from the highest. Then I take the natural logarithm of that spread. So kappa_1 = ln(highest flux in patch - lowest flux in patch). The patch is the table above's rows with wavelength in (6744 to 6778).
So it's -0.46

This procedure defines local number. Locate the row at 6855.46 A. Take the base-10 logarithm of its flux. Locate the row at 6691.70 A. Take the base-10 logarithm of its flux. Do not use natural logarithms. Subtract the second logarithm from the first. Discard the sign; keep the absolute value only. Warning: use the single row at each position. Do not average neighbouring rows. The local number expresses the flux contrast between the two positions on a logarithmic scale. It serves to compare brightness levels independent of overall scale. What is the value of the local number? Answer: 0.030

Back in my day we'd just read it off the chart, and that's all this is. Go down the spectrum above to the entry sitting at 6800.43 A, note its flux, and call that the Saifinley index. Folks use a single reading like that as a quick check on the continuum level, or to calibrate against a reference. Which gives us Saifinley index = 6.47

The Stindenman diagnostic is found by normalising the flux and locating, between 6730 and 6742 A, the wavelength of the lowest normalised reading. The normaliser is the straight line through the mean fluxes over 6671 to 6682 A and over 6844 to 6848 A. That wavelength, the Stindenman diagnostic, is 6741.19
